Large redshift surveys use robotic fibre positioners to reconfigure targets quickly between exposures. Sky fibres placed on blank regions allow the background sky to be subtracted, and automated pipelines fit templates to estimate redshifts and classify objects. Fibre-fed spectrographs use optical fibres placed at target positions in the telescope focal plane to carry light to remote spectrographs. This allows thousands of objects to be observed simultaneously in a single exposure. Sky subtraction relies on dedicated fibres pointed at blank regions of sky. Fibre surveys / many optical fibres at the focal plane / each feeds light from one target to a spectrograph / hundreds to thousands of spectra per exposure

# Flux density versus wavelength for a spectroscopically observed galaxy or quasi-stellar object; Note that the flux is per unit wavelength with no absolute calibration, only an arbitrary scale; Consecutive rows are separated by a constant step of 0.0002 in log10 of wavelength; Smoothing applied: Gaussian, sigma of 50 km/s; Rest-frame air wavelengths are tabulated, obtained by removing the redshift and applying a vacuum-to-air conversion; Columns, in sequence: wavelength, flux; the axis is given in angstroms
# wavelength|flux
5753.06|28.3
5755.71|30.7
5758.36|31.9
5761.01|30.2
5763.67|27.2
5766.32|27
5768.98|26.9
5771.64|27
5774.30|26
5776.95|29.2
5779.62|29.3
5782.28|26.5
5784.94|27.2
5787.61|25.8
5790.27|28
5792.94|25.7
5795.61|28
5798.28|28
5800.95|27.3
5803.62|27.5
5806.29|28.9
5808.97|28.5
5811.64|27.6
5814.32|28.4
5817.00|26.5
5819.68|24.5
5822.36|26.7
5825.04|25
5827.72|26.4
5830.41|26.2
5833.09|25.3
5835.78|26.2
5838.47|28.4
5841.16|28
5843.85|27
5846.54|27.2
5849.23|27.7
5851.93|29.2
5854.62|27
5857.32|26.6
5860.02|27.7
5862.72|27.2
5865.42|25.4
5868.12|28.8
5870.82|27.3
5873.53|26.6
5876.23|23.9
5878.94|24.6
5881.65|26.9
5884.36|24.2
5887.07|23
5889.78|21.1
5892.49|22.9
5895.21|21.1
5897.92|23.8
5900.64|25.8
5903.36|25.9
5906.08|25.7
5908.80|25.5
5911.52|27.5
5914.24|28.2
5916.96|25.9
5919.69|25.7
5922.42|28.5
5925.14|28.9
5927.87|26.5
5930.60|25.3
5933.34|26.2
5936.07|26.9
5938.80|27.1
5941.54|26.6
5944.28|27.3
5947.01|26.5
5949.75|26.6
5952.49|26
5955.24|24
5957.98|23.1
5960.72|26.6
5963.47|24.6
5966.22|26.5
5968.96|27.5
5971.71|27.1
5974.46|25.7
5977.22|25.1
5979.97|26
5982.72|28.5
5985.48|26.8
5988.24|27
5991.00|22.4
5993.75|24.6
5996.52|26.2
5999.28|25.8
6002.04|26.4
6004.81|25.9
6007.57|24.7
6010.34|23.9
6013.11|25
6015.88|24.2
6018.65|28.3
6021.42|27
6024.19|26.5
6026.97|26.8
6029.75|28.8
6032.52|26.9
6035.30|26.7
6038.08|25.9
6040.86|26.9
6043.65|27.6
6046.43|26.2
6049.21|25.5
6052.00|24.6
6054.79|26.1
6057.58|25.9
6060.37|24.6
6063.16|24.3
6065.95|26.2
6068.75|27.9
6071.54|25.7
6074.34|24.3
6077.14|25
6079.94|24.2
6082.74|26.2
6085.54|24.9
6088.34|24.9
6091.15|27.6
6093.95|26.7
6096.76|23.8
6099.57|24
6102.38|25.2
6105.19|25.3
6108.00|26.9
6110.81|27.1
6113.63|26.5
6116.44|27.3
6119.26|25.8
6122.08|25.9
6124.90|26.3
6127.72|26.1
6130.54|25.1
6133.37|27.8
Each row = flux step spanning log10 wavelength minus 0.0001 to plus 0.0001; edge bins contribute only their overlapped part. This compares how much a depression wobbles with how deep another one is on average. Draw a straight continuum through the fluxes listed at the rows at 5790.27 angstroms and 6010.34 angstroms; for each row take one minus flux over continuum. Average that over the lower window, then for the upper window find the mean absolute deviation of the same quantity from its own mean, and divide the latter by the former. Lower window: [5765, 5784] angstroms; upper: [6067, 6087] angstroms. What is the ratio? 1.3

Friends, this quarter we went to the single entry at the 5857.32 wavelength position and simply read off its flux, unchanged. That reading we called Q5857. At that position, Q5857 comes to 26.6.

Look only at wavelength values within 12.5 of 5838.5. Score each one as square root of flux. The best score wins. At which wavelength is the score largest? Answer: 5838.47 angstroms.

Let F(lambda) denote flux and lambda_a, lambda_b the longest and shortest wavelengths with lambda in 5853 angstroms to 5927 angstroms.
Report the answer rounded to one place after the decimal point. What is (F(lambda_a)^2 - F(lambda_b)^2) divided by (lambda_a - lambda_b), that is 1.5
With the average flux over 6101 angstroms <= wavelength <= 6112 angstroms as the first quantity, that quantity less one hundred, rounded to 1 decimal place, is -73.9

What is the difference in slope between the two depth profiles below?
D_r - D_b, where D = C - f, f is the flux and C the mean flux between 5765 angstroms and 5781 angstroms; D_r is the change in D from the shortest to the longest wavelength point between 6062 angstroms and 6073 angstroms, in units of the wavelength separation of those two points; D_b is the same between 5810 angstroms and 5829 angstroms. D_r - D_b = -0.2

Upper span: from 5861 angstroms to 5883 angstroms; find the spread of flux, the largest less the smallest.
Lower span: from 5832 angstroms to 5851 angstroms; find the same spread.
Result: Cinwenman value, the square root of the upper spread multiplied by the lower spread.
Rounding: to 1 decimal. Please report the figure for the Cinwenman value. 3.9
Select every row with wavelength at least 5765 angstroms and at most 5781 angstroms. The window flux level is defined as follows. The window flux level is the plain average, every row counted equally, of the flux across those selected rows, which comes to 27.6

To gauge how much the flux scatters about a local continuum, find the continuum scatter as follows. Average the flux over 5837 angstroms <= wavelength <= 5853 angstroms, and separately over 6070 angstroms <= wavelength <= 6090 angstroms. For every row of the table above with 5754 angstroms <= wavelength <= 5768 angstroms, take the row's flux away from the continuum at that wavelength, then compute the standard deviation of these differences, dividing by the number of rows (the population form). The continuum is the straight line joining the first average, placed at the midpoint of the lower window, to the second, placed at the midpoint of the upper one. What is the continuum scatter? 1.92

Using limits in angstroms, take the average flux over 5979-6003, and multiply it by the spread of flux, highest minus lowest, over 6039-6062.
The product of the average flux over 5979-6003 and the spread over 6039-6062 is 78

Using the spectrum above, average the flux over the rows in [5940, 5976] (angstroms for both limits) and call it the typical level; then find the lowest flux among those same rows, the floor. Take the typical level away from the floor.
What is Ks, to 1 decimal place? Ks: -2.9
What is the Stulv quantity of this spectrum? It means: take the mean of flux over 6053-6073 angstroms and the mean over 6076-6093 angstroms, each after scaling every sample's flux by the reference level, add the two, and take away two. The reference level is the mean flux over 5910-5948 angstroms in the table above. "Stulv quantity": -0.10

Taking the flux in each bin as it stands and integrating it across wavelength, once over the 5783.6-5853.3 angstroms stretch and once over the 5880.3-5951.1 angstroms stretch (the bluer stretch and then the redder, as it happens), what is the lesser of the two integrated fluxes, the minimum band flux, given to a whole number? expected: 1824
